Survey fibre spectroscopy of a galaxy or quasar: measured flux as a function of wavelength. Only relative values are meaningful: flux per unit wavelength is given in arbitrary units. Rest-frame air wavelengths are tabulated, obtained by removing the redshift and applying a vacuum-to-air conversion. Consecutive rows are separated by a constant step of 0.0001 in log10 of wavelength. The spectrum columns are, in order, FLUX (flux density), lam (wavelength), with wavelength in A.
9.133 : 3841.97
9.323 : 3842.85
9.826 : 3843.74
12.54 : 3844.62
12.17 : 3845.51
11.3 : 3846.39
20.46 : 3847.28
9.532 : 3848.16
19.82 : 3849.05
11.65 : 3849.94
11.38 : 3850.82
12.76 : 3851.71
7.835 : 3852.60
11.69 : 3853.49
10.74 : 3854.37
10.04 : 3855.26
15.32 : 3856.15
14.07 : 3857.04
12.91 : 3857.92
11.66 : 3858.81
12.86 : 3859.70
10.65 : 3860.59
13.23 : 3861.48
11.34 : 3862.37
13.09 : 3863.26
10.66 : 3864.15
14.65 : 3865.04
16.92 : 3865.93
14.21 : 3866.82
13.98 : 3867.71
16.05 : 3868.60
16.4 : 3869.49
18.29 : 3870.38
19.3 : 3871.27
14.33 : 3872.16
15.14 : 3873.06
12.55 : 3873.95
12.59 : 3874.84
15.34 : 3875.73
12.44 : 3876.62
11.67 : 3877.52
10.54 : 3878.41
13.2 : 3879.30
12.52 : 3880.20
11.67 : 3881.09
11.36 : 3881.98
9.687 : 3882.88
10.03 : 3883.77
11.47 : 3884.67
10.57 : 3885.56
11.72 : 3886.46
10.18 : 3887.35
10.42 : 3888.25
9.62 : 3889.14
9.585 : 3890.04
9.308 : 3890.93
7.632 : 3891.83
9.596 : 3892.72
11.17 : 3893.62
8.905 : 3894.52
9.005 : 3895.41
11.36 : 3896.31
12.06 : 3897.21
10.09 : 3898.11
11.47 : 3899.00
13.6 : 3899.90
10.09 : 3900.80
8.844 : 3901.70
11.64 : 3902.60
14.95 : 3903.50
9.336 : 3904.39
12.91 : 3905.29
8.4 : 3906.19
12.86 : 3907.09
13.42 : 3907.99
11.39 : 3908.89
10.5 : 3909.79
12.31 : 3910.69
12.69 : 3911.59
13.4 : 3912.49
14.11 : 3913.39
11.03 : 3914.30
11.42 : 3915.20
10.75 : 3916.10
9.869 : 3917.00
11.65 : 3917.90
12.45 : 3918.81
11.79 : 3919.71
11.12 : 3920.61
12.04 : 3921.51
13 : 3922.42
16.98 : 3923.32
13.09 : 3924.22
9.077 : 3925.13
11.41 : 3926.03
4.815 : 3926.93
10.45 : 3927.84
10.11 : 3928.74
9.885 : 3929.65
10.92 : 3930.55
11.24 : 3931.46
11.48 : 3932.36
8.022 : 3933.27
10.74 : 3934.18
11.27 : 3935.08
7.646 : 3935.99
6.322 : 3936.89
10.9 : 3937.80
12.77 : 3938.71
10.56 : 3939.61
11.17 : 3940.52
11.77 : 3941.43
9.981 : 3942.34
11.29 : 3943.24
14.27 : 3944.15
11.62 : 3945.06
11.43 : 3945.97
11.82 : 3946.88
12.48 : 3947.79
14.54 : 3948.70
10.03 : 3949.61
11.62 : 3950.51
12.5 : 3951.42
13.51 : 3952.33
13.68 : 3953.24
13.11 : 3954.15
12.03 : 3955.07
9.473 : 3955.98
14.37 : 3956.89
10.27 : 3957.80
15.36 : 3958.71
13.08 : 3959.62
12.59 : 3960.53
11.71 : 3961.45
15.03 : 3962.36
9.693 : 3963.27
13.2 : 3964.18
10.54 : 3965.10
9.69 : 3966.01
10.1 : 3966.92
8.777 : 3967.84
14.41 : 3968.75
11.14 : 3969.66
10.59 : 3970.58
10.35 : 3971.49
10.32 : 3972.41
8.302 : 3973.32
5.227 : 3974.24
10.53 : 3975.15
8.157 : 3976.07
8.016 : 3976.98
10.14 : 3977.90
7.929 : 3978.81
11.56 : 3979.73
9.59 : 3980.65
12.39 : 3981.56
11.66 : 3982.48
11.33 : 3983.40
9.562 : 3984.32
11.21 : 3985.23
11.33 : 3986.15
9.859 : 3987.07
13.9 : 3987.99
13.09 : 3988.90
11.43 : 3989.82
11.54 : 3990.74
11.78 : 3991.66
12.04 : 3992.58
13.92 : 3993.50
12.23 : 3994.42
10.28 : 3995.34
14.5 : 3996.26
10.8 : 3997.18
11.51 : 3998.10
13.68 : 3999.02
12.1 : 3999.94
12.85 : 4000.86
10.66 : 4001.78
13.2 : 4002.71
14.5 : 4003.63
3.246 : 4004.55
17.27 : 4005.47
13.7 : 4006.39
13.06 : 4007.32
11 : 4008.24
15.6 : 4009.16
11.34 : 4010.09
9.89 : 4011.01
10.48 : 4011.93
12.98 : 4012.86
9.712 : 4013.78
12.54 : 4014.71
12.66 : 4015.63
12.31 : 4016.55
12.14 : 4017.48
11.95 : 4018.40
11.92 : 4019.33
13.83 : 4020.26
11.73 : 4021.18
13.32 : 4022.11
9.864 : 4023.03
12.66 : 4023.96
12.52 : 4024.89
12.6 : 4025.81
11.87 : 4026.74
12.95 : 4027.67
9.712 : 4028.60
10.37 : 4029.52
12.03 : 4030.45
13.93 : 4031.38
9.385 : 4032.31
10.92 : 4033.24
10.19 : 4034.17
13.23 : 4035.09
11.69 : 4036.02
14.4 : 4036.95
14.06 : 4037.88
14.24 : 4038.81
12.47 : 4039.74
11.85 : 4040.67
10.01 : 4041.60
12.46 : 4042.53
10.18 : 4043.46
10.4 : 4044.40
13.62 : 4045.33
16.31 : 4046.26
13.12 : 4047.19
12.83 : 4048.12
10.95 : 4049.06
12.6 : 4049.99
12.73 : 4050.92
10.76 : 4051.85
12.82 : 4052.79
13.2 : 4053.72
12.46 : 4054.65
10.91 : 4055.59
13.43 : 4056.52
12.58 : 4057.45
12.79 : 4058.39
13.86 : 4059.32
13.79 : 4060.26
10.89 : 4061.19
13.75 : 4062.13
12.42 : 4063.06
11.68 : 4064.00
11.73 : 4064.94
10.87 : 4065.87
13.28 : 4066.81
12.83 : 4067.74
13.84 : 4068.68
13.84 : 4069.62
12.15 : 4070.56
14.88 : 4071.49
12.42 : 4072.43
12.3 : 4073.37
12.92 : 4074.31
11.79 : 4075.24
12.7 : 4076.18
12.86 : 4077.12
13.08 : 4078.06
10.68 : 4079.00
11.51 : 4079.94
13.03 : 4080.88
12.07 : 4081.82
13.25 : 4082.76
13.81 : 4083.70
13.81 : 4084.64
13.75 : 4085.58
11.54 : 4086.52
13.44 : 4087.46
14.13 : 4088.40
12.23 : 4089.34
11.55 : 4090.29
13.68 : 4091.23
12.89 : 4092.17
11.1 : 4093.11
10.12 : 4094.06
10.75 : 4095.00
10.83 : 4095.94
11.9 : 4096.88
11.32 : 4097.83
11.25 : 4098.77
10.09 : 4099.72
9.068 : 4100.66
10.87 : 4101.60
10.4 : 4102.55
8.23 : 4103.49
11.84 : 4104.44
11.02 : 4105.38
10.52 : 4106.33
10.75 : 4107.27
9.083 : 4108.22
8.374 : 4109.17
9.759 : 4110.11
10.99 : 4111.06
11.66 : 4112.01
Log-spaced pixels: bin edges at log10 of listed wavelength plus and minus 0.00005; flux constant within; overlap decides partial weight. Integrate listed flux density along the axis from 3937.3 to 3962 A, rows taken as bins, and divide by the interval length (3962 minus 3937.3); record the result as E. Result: 12.1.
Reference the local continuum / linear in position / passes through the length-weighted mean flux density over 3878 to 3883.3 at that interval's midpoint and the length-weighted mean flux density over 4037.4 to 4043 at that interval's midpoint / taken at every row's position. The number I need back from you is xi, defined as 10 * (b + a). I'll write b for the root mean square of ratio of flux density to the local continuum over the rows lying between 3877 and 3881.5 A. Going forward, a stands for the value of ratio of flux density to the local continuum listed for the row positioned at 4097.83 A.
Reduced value 19.2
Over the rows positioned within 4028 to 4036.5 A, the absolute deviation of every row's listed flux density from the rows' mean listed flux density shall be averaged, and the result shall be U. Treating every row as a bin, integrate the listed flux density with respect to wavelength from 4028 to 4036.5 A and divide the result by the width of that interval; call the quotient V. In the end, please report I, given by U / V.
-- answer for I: 0.114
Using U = 1.3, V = 11.3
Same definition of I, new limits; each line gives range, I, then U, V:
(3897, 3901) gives 0.095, 1.1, 11.5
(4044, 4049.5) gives 0.115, 1.5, 12.9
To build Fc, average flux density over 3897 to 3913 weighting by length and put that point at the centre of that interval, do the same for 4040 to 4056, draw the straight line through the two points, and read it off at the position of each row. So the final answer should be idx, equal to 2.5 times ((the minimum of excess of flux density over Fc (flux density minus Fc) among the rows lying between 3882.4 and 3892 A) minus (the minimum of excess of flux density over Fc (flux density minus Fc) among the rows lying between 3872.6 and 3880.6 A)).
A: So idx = -7.4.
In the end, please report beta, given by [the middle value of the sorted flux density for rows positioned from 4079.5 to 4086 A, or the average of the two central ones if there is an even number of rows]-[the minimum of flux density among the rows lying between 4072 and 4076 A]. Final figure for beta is 1.5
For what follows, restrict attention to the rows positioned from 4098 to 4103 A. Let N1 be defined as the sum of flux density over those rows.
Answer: 51.7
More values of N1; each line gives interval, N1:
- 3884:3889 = 54.4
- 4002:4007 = 61.9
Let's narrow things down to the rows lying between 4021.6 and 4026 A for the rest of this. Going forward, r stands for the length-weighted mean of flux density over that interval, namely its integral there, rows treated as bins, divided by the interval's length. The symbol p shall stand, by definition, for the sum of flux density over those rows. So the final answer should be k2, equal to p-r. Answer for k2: 49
